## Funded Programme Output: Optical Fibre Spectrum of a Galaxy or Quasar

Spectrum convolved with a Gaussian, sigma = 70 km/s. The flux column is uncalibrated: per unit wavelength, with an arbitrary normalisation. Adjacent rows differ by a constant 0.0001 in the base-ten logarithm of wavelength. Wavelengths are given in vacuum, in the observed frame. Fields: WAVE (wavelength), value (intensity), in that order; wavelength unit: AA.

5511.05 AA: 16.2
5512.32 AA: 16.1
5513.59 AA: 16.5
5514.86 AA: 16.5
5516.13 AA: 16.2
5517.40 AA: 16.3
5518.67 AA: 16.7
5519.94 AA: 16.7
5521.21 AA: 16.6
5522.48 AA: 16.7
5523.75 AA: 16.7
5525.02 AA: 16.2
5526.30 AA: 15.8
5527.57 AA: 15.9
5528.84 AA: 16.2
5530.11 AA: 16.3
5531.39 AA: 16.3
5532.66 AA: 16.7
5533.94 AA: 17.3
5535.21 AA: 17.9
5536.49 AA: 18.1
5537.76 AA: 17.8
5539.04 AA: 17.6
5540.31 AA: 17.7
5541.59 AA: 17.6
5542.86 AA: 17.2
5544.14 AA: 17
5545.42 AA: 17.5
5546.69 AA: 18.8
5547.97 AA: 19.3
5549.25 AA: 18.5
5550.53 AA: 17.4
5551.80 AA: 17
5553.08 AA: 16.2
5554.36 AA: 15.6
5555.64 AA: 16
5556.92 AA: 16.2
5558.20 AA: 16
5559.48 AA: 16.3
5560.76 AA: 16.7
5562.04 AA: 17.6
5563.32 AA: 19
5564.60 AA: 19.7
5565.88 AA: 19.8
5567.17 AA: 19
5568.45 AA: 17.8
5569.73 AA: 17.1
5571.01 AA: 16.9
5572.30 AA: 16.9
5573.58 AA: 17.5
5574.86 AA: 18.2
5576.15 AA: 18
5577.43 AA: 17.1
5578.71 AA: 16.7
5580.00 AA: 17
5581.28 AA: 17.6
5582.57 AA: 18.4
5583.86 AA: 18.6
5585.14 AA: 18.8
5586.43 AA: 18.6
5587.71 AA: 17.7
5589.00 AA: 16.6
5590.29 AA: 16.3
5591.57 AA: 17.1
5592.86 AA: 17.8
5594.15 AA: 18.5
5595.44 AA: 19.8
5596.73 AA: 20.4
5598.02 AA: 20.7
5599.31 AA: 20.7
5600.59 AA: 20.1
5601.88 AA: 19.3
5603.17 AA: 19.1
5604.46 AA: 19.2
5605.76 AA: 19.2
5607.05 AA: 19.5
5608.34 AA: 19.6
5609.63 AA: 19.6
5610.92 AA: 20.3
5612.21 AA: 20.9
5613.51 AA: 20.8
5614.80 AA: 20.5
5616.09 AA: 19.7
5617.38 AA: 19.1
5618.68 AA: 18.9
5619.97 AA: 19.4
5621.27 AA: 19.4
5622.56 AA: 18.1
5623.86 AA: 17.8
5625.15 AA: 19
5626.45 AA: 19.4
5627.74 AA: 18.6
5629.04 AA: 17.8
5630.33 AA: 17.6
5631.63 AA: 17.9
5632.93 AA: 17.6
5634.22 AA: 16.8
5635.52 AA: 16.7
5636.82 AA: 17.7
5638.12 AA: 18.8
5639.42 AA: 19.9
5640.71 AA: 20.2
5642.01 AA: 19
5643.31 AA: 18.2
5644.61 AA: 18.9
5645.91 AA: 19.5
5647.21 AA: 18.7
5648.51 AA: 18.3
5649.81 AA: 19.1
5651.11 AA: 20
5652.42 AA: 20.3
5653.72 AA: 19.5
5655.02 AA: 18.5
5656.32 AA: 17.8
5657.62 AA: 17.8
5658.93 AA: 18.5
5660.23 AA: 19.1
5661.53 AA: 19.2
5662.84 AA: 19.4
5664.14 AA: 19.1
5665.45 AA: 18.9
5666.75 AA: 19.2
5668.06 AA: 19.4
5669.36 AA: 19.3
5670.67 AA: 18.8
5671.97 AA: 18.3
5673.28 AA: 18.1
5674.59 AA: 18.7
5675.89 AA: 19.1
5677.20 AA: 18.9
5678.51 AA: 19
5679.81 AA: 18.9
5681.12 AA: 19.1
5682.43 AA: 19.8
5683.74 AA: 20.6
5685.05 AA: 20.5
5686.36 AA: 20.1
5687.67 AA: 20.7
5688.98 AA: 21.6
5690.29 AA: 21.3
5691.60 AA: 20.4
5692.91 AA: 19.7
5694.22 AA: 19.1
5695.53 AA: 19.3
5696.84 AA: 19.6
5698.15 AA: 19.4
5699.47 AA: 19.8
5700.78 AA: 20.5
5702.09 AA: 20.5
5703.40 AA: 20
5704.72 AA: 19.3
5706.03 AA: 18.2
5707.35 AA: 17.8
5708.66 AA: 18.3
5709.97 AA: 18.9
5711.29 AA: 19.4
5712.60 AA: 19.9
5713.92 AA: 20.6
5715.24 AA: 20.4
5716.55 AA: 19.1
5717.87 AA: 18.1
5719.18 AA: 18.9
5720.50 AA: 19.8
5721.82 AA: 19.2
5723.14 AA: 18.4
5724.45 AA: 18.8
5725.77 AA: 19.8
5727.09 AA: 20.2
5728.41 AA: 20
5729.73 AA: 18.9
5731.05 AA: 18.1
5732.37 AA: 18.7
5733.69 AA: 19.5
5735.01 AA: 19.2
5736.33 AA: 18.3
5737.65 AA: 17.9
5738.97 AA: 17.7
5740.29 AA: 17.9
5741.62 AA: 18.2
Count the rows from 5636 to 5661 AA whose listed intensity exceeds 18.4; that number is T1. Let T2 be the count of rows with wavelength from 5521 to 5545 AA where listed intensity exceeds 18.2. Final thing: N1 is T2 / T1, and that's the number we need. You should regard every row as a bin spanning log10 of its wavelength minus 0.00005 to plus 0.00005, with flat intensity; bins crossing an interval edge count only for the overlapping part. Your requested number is 0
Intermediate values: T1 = 14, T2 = 0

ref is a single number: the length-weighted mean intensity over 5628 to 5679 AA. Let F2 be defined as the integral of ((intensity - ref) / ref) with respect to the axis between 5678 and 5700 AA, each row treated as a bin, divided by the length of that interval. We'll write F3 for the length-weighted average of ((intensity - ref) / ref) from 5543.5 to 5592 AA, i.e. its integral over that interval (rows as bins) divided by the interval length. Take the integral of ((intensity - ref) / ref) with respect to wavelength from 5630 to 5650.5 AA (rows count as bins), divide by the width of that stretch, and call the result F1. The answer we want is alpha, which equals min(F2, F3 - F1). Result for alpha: -0.05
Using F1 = -0.01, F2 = 0.07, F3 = -0.062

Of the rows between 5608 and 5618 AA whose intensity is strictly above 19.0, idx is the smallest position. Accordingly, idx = 5608.34 AA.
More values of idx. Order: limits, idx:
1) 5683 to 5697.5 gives 5683.74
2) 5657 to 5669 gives 5660.23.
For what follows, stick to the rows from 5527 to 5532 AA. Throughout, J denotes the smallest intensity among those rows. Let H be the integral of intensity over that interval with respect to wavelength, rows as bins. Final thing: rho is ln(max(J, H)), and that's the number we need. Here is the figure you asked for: 4.39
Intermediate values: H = 81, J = 15.9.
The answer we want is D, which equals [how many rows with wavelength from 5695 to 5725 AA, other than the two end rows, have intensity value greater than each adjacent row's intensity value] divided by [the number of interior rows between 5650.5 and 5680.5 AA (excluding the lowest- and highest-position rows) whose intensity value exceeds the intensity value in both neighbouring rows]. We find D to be 0.6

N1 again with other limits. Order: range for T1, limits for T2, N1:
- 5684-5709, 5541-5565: 0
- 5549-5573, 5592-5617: 4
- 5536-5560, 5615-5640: 3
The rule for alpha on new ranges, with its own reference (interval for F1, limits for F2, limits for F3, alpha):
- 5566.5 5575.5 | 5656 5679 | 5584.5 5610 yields 0.01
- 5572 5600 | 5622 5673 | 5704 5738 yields 0.00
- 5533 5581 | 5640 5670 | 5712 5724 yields 0.02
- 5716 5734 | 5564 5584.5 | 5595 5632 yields -0.04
